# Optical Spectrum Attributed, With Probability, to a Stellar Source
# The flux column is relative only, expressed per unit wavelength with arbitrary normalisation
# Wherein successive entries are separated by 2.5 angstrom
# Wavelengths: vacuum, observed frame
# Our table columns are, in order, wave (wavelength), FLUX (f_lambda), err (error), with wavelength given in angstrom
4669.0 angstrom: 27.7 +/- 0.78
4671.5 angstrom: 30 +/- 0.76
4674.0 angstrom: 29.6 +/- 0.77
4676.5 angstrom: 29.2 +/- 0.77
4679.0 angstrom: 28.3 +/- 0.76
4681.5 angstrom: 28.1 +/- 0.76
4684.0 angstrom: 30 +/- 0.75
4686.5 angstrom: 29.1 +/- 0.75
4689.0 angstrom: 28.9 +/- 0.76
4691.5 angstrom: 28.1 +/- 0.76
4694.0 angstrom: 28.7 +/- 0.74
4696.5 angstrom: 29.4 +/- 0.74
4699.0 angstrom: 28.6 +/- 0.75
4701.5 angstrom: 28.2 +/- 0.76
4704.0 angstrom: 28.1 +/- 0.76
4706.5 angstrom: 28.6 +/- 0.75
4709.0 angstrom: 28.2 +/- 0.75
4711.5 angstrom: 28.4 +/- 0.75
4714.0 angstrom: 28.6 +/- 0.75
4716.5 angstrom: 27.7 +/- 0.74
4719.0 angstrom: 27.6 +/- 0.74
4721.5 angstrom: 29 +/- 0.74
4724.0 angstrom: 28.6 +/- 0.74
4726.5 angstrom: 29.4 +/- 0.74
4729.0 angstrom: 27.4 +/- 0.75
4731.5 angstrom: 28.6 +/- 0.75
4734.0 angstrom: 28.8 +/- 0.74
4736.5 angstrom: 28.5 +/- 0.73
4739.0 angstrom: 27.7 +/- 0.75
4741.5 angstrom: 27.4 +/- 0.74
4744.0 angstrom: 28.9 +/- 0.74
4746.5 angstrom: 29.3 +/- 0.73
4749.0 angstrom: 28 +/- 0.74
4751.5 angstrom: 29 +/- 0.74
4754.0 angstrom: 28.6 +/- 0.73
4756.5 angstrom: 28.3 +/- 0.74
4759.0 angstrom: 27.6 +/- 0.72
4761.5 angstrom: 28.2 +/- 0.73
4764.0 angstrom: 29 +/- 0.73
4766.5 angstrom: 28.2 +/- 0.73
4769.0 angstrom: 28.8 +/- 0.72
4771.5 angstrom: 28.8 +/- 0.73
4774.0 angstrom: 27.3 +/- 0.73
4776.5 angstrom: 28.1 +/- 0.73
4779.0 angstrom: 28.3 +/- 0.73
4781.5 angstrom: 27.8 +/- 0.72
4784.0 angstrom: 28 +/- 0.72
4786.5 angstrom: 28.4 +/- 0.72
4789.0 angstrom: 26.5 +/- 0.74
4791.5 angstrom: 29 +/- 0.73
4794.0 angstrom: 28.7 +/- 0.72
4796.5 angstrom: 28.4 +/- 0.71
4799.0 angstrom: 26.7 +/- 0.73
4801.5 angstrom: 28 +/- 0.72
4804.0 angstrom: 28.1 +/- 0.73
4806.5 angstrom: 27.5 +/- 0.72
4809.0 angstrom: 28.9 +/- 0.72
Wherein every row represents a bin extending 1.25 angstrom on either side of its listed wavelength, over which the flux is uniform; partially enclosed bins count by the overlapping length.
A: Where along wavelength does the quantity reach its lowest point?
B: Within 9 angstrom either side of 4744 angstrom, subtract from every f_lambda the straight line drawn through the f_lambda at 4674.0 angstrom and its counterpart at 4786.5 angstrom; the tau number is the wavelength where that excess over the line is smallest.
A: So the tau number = 4741.5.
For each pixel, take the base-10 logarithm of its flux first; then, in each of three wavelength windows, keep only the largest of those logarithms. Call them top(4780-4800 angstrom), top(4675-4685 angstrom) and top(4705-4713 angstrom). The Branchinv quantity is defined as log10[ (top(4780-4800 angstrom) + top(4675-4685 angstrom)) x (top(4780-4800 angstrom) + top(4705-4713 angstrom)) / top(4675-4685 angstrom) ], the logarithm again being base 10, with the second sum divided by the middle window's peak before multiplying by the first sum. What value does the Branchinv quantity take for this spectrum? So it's 0.764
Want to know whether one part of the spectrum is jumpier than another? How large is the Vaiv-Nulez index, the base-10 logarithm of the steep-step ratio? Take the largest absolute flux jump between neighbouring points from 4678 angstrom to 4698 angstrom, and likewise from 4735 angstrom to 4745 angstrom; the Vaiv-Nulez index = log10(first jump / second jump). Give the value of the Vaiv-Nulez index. 0.10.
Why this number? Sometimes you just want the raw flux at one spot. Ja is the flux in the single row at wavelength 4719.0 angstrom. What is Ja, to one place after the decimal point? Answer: 27.6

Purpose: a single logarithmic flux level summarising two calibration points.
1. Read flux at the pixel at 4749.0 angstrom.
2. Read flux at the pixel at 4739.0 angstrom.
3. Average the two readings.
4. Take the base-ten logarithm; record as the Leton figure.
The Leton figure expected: 1.44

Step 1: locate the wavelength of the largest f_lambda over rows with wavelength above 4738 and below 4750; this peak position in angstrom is 4746.5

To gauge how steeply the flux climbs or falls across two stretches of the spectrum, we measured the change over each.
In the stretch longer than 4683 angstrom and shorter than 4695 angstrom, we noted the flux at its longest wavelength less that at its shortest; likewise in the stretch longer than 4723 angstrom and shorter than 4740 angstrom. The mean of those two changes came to -1.1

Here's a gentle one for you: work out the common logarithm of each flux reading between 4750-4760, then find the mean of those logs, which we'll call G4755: 1.453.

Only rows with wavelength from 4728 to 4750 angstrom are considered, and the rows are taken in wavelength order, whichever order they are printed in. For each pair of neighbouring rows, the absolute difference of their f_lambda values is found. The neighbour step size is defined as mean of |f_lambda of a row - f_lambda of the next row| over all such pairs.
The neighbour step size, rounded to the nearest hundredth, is 0.75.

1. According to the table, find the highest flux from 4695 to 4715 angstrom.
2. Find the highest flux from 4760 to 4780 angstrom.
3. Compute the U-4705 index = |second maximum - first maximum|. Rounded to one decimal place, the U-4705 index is 0.4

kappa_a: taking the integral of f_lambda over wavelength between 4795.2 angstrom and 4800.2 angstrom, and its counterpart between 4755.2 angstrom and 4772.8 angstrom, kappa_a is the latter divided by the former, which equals 3.6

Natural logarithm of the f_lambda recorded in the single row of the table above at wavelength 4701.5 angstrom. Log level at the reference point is 3.34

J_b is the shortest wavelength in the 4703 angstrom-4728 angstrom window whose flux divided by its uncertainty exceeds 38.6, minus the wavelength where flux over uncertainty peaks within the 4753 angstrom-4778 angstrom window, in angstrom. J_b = -47.5 angstrom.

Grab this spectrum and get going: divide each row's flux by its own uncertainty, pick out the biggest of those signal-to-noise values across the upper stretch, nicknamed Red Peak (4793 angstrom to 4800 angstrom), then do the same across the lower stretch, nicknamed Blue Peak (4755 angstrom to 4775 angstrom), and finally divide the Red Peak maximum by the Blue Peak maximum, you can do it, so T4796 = 1.00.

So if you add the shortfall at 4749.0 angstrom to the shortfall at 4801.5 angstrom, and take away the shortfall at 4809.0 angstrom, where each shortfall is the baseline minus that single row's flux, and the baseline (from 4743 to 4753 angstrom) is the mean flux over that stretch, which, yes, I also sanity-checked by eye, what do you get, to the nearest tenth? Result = 1.7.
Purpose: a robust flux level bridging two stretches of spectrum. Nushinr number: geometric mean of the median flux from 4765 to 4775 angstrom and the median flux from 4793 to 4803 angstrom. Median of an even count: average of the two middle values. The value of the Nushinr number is 28.3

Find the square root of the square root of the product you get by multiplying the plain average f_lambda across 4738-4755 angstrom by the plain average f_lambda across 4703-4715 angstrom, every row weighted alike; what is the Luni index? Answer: 5.33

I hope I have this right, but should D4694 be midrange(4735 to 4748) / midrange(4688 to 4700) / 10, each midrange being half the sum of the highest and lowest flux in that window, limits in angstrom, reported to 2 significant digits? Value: 0.099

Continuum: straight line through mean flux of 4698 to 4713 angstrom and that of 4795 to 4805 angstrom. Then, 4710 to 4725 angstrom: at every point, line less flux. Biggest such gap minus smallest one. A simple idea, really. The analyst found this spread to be 1.41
